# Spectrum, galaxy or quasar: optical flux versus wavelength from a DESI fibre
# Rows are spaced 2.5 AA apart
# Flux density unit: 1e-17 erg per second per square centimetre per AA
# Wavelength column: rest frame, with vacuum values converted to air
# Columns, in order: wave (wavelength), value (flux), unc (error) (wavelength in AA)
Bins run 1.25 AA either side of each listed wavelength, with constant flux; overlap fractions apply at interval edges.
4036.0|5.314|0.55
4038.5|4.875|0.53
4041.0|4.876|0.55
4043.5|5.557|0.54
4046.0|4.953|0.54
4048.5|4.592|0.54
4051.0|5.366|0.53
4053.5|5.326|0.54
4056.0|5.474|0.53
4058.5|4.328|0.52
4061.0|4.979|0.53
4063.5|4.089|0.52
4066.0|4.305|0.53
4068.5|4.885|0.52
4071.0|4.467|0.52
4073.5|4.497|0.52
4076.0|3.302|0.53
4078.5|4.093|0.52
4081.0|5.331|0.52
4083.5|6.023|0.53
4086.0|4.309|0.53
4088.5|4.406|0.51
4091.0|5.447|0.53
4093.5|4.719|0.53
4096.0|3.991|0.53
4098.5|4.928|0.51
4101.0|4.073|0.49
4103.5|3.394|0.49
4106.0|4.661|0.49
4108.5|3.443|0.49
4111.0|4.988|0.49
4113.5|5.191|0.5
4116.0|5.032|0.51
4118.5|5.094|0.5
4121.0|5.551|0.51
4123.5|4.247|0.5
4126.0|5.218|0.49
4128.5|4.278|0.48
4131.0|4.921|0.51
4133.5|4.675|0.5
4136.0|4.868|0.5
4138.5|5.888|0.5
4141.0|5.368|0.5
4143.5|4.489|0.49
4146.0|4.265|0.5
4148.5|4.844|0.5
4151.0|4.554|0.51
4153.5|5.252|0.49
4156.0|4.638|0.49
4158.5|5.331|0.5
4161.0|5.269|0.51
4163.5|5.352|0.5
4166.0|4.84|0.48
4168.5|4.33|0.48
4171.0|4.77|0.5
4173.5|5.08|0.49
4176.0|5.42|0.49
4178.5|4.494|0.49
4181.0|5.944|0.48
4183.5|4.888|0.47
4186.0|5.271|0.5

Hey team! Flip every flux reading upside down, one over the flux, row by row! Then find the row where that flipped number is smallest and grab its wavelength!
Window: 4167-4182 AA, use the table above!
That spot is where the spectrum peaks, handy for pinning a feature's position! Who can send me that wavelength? 4181.0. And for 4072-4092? 4083.5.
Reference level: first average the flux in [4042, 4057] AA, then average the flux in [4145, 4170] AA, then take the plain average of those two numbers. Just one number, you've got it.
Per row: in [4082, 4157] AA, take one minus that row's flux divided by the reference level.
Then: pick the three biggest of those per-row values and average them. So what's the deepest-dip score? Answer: 0.28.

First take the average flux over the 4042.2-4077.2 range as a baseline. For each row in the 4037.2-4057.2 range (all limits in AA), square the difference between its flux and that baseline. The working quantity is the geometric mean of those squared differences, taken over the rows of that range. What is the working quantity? 0.11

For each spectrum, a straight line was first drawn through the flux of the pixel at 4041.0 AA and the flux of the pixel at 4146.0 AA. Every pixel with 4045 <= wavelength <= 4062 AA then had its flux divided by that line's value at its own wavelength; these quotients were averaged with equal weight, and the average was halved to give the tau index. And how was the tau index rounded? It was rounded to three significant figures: 0.521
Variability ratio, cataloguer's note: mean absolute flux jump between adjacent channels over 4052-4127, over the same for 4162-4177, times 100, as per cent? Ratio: 179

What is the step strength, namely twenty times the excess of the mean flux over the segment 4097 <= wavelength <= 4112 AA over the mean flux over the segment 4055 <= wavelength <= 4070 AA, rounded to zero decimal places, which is -9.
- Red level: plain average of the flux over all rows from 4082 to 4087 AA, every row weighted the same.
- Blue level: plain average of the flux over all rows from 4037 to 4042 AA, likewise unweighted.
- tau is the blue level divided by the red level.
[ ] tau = 0.94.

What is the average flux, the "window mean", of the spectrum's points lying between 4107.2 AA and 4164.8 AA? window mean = 4.90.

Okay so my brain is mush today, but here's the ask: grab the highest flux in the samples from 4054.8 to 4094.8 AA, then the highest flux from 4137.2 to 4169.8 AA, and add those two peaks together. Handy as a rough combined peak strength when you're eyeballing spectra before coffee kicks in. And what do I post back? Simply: 11.91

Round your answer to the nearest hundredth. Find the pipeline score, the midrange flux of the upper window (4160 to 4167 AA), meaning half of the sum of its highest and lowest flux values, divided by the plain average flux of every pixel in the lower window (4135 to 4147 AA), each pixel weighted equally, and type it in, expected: 1.02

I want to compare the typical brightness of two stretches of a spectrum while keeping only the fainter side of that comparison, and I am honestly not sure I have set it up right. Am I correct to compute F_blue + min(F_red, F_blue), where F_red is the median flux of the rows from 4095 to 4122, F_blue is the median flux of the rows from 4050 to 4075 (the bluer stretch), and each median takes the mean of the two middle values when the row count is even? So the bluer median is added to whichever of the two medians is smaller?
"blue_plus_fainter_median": 9.38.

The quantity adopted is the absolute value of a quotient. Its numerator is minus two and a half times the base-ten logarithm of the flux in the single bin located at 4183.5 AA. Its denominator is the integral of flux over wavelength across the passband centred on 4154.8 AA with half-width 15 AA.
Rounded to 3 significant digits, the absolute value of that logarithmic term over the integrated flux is 0.0118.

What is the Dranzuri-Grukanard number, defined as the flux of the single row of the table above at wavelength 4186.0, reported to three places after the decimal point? 5.271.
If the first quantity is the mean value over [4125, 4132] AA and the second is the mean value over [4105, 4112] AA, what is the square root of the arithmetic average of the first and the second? 2.14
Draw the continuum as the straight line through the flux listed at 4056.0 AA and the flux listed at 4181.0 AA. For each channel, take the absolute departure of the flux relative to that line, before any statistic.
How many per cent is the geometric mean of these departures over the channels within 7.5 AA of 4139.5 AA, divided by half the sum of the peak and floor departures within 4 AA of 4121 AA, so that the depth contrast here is 81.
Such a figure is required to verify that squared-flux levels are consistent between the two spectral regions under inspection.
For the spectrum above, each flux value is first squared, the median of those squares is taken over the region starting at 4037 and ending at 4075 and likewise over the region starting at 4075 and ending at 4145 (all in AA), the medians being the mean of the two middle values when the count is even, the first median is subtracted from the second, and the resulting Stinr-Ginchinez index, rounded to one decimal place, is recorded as -0.8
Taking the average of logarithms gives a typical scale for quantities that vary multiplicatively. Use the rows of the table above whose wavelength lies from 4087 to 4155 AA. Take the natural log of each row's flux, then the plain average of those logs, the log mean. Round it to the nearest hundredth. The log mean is 1.55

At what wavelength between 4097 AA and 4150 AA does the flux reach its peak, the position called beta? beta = 4138.5 AA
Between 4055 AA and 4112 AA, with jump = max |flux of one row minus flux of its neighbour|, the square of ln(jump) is 0.29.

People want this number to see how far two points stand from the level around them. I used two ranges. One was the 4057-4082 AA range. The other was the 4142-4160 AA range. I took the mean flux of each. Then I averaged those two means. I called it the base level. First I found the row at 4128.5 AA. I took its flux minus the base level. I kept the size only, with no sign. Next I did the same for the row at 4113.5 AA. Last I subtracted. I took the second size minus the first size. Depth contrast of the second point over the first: 0.3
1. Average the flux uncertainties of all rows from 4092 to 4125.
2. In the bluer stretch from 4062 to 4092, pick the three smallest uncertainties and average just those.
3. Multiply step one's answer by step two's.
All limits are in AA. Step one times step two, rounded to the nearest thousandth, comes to 0.260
